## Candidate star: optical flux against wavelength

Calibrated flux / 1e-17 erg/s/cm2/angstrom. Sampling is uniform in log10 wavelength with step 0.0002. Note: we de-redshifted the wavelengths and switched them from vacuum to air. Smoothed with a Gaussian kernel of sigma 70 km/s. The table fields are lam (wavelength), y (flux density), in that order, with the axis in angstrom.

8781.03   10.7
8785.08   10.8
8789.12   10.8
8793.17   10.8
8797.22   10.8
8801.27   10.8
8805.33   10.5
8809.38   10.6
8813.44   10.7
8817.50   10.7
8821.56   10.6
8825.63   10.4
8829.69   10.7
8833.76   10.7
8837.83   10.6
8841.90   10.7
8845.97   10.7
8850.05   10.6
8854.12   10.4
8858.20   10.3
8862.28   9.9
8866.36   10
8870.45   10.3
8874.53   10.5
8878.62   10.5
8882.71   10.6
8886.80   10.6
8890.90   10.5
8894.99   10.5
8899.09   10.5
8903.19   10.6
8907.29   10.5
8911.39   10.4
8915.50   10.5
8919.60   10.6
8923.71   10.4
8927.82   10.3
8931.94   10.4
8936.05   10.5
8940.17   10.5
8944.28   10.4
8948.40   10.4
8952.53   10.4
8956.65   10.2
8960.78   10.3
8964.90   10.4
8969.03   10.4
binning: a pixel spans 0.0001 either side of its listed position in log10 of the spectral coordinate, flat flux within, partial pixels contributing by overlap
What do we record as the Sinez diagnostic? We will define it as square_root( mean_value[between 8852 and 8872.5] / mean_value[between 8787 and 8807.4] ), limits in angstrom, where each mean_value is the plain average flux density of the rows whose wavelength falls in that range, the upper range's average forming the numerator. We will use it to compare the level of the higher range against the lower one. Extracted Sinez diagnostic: 0.974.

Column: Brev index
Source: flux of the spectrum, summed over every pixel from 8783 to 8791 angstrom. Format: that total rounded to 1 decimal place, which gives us 21.6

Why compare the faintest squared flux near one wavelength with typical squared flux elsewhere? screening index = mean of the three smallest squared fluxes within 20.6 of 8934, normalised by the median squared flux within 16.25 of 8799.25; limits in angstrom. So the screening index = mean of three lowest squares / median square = 0.921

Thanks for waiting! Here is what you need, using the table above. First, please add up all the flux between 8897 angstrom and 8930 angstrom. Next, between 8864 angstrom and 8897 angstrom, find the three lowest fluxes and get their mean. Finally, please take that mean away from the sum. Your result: 73.5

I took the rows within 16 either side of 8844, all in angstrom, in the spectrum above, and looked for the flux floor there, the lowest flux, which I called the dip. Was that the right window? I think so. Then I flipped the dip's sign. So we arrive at -10.3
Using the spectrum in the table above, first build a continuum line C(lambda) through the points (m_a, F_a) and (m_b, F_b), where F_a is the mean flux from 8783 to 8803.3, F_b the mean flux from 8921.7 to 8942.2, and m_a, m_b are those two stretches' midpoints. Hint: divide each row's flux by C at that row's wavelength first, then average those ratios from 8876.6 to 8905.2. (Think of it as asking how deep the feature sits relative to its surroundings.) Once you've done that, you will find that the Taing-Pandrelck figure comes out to 1.001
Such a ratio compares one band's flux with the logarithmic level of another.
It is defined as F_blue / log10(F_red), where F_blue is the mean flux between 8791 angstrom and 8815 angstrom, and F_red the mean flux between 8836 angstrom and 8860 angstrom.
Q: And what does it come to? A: 10.5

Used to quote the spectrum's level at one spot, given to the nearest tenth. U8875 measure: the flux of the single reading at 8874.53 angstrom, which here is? 10.5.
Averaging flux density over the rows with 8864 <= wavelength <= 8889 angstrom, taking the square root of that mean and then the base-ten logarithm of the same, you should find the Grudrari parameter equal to 0.509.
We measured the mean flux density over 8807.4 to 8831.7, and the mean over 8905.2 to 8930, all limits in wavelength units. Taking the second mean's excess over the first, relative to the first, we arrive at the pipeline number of -0.0157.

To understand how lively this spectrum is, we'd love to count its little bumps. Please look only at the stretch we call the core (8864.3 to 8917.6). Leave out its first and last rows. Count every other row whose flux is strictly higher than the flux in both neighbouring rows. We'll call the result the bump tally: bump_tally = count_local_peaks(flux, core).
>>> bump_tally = 1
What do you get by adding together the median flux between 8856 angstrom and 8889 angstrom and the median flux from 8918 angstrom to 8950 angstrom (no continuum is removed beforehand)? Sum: 20.8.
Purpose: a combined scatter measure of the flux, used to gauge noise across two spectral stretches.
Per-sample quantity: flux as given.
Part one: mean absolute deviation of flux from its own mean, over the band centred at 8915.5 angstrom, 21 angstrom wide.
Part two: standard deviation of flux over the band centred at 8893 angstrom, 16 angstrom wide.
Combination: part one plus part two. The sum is 0.11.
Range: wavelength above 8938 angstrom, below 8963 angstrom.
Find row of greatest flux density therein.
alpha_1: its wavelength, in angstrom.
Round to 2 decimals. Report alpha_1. 8940.17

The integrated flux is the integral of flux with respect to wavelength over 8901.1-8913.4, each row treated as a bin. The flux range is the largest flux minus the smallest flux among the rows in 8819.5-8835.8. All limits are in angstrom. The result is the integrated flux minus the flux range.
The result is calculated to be 129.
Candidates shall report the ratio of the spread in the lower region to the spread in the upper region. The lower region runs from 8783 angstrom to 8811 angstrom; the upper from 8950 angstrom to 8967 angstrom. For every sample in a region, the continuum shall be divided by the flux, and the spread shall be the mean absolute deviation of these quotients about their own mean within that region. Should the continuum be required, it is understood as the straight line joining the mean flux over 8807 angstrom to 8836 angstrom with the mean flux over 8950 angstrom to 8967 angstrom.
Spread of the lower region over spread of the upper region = 1.2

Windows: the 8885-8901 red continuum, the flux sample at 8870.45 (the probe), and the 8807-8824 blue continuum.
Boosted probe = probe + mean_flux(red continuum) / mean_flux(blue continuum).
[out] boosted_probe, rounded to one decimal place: 11.3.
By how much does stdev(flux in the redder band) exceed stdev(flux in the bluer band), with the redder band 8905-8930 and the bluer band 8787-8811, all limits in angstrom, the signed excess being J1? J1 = -0.03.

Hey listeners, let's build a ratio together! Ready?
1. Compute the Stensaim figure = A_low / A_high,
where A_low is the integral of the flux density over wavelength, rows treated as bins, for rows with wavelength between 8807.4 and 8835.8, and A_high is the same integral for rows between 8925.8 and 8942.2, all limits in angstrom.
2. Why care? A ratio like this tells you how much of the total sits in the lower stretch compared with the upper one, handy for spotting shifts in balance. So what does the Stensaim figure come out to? 1.8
